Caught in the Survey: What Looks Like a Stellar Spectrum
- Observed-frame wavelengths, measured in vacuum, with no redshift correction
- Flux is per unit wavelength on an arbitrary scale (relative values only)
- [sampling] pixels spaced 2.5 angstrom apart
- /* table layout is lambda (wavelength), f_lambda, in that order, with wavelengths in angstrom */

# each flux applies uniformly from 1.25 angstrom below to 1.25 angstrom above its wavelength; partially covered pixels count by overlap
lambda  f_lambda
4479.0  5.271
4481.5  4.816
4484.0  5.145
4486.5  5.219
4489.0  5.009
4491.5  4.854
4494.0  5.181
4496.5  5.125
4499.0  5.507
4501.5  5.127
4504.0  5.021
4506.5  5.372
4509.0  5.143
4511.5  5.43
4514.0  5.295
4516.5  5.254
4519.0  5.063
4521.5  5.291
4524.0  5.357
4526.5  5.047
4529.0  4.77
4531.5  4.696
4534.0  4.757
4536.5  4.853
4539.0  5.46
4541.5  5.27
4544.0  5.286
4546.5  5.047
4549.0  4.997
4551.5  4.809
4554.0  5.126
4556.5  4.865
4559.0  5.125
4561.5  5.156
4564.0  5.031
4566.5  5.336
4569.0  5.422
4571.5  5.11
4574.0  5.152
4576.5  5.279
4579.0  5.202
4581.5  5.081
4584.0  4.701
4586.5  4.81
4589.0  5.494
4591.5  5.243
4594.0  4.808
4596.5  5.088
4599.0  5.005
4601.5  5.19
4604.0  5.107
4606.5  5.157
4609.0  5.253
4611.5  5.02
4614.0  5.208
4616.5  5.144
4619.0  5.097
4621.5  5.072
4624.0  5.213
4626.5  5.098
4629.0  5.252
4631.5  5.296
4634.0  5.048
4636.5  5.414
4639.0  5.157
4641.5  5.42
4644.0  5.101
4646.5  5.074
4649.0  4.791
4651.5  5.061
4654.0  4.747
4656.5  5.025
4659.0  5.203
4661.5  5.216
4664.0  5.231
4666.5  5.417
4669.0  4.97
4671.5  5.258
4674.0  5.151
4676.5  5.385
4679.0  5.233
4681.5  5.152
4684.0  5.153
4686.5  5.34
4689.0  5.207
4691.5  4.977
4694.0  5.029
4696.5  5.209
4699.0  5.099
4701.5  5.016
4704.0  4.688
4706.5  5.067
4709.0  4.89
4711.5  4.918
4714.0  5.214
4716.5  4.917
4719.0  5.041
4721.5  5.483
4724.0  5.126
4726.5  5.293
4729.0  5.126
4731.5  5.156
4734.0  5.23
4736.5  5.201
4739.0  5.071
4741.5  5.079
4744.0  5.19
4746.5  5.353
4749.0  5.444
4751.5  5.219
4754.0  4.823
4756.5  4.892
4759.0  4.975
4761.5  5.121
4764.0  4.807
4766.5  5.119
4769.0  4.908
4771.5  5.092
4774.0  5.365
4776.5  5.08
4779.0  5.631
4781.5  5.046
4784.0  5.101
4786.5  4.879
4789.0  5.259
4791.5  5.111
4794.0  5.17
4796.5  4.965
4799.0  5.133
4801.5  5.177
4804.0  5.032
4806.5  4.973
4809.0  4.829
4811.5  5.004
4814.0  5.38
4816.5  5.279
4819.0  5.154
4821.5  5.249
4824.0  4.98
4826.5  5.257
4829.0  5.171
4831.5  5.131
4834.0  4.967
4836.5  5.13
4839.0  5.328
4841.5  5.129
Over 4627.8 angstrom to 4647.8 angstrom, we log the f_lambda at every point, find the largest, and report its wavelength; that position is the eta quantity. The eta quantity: 4641.5 angstrom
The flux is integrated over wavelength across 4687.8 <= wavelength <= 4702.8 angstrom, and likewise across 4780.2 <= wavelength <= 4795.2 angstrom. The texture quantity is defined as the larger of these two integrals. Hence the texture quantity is 76.4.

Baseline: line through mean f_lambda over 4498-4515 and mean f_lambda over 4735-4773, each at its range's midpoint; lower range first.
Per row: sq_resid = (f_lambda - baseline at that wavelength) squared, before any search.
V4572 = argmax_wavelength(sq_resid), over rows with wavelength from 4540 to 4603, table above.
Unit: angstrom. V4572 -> 4584.0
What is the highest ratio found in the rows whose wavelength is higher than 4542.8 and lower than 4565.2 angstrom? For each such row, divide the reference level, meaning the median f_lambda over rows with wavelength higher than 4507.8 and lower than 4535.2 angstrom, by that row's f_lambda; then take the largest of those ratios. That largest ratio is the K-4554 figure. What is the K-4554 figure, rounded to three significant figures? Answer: 1.07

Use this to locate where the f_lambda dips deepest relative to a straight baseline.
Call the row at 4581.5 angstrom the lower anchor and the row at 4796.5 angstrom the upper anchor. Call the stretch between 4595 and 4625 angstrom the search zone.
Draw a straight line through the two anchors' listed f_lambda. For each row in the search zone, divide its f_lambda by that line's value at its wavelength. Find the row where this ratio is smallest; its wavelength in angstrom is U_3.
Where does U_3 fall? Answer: 4599.0 angstrom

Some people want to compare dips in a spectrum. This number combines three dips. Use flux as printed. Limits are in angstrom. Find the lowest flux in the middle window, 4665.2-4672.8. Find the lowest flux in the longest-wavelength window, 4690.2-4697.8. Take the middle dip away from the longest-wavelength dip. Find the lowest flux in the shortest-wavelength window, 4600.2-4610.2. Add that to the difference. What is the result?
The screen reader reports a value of 5.1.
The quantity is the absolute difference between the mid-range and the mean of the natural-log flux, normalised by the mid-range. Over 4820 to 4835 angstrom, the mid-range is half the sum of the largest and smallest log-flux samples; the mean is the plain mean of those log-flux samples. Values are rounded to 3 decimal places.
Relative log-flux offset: 0.002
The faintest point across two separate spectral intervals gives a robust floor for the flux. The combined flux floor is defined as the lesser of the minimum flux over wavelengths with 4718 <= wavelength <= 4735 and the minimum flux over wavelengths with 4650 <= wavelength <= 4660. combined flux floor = 4.75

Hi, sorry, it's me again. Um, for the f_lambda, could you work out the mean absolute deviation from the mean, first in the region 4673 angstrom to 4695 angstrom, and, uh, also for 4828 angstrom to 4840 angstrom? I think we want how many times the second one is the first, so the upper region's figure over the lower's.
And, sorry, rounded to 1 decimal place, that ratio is 0.8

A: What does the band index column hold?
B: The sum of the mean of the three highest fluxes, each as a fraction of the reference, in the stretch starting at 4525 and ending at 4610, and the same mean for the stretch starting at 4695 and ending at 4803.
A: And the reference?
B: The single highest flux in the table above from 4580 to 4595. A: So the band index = 2.00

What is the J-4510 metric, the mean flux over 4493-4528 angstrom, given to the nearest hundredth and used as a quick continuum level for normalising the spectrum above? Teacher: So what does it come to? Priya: 5.23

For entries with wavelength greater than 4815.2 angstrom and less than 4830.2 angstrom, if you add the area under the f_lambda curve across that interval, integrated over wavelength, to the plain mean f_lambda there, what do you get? 83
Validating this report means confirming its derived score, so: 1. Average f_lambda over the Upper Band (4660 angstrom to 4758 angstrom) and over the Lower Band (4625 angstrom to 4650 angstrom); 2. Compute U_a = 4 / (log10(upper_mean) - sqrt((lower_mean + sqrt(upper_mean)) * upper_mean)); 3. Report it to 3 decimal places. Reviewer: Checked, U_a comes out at -0.731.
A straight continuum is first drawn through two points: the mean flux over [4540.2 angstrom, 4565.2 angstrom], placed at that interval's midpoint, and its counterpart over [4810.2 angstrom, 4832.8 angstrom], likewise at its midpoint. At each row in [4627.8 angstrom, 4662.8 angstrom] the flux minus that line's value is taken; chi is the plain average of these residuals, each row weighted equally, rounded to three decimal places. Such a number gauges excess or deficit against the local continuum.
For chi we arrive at 0.021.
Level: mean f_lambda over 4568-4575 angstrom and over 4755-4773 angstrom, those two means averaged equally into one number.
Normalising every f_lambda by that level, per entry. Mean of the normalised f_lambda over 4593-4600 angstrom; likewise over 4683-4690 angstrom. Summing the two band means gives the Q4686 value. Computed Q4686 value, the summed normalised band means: 2.00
